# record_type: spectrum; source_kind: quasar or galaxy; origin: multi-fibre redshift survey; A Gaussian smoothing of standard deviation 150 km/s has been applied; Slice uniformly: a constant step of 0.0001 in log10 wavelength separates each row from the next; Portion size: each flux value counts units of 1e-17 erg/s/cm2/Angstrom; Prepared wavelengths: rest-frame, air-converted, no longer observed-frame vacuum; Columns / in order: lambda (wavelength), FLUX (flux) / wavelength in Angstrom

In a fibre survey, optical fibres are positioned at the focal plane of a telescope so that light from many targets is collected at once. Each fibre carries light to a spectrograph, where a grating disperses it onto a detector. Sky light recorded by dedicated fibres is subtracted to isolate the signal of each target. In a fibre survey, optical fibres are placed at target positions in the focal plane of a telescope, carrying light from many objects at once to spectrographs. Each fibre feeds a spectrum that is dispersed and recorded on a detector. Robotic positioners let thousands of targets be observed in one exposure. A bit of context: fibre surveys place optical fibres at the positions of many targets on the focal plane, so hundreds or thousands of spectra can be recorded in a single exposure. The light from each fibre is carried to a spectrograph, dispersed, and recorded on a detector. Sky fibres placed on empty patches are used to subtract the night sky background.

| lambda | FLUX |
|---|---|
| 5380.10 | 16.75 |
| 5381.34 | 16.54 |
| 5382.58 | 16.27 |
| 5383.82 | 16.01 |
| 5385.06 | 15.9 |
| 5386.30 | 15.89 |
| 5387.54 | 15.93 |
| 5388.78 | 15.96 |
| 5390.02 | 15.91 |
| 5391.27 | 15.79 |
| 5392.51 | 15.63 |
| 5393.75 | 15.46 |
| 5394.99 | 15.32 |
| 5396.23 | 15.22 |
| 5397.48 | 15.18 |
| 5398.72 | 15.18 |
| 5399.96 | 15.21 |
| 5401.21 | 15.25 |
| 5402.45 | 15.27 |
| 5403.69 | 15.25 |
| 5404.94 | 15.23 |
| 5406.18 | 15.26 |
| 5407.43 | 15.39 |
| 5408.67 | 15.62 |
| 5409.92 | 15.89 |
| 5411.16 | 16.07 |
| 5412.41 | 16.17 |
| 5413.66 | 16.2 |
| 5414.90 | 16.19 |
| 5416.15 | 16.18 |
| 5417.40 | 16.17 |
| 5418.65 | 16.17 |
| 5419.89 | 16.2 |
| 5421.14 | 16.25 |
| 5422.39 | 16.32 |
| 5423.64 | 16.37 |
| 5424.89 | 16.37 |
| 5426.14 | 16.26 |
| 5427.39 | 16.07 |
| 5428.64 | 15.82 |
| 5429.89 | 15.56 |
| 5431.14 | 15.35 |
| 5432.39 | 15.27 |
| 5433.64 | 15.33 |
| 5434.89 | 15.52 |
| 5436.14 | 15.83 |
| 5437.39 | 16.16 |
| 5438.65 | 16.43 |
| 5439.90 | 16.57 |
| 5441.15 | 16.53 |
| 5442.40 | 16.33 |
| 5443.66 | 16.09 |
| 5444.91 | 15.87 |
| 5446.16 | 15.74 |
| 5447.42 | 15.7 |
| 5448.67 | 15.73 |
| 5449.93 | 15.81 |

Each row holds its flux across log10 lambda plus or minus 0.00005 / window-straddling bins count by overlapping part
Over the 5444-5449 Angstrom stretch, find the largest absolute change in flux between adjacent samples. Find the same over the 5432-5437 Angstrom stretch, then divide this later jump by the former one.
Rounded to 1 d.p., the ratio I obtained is 2.4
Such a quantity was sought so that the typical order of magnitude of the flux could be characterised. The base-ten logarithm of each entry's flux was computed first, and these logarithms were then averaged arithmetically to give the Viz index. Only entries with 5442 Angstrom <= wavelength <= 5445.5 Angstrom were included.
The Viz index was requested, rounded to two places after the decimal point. 1.21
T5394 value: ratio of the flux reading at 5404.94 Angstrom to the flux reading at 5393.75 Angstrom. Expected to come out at 0.99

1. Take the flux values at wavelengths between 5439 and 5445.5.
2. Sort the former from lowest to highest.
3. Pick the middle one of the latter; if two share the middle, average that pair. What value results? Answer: 16.3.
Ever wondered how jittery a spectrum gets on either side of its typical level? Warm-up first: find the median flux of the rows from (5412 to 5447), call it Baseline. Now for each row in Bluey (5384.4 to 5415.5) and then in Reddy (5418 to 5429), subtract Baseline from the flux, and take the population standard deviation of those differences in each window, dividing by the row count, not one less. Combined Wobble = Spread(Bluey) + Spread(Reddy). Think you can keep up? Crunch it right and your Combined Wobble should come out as 0.53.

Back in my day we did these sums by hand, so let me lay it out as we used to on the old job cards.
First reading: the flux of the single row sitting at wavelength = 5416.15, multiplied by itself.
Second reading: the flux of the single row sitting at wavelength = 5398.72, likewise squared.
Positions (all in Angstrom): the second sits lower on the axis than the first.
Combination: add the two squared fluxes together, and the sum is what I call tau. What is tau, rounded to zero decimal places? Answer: 492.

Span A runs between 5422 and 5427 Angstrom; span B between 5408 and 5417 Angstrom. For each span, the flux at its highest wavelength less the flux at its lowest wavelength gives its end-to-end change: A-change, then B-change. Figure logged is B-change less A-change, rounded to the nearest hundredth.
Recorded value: 0.62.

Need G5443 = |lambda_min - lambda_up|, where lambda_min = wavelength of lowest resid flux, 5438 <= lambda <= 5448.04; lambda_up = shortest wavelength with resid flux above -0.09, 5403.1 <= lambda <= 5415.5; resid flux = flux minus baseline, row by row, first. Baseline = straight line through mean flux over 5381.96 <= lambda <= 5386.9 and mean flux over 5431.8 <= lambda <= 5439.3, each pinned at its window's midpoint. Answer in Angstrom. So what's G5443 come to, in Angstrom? 37.5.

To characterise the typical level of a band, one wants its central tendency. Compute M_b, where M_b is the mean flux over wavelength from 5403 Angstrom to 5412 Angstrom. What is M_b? 15.5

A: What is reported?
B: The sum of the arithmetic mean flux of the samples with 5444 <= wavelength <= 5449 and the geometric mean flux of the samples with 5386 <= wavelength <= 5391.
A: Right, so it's 31.7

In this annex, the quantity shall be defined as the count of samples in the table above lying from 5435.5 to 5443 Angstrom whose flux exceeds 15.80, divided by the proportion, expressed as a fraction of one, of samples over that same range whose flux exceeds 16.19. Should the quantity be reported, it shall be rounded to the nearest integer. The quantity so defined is 9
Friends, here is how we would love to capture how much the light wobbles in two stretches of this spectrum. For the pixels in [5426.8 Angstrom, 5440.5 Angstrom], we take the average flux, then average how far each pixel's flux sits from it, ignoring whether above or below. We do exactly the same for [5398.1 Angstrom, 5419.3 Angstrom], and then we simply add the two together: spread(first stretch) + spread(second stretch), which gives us 0.78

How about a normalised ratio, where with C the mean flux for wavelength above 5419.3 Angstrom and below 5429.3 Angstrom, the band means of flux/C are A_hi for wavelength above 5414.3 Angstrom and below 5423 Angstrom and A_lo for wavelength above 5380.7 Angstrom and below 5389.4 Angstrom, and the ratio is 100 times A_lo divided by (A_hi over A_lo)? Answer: 98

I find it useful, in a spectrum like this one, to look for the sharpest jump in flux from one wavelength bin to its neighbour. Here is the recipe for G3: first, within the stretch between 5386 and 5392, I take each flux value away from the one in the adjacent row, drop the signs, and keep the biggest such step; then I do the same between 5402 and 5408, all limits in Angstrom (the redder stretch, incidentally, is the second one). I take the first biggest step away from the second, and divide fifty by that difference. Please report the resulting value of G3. 5000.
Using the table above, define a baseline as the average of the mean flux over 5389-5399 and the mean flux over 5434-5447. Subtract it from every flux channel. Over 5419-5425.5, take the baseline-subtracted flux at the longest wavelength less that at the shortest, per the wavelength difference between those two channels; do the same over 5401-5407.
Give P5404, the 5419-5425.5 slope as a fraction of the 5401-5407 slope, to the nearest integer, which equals 17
